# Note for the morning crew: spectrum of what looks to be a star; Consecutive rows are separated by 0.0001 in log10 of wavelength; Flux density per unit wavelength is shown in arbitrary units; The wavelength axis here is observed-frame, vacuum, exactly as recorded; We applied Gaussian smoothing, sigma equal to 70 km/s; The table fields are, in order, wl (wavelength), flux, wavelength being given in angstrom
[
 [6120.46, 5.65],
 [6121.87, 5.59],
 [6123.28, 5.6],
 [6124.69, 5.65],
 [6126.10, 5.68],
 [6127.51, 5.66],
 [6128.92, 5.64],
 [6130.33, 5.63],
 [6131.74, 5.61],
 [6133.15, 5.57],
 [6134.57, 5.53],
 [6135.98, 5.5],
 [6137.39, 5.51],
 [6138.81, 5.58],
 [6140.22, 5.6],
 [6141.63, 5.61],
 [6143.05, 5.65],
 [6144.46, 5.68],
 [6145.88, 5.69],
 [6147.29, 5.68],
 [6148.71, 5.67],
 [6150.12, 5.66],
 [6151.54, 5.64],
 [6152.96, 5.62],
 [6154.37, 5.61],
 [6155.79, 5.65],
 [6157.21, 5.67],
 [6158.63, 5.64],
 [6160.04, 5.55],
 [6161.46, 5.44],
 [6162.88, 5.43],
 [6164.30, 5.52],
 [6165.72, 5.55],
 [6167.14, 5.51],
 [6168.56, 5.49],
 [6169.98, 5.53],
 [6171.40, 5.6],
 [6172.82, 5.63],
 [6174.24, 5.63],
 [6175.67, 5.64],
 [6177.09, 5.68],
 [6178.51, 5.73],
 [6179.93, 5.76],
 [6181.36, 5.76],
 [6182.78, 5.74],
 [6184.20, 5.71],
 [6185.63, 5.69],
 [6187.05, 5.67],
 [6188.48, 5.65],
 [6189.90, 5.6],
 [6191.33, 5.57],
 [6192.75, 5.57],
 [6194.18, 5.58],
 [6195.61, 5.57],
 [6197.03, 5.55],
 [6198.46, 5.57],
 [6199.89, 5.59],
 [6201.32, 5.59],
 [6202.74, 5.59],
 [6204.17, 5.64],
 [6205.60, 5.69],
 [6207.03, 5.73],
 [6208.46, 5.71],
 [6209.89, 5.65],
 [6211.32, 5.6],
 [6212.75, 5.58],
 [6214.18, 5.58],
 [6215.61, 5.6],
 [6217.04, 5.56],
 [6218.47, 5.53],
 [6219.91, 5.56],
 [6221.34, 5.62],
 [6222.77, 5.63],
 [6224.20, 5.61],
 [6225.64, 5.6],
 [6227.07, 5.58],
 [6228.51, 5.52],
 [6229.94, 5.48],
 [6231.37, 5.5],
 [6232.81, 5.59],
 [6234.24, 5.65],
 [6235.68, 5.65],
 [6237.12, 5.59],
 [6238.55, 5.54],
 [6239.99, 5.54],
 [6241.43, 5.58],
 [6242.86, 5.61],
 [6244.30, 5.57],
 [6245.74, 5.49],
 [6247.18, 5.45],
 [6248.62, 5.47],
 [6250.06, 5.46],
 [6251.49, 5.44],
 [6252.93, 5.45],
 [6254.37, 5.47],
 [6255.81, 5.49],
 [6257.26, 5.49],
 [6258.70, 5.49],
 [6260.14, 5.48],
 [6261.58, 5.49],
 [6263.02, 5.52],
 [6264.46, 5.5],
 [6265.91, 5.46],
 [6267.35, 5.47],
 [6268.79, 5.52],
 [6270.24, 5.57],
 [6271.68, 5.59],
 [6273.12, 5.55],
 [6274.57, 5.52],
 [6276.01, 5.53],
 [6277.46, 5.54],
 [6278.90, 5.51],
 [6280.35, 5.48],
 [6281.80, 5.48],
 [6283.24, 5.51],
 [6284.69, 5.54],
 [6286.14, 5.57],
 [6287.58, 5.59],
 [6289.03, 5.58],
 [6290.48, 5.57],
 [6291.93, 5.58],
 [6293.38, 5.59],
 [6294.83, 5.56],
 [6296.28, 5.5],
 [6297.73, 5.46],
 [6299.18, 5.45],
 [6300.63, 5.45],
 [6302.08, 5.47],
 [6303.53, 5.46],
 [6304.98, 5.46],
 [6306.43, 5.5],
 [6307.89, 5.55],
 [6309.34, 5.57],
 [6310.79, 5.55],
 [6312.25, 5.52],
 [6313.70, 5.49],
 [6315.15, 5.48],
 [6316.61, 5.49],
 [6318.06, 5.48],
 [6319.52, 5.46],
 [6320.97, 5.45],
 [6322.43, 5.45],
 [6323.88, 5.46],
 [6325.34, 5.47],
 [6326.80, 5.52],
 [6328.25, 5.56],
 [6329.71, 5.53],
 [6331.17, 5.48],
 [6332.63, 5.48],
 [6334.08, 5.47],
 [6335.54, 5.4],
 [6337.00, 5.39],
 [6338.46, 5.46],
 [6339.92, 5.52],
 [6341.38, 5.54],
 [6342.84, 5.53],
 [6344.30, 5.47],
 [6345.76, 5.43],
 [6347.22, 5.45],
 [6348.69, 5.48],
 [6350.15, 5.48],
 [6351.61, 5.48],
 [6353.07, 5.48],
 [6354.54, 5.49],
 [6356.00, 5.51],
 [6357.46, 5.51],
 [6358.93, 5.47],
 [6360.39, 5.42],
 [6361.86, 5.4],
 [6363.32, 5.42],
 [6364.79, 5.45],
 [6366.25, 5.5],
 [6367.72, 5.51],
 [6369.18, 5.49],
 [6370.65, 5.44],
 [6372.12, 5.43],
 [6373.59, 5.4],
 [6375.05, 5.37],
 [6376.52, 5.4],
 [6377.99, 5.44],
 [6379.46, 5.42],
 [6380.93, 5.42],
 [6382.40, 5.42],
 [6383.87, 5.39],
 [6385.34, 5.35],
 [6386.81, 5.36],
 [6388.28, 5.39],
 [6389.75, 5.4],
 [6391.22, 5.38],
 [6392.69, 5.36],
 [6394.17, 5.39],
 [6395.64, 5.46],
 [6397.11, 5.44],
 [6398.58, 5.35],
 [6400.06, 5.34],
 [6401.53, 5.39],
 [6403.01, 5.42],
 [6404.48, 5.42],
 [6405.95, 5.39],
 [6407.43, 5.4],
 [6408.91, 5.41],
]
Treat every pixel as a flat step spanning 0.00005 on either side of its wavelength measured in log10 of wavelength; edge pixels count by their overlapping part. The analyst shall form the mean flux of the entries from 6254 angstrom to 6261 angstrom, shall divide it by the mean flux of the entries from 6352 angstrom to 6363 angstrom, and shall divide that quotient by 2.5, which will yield 0.401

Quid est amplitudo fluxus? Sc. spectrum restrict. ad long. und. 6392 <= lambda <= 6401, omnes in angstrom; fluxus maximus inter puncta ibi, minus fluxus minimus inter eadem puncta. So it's 0.12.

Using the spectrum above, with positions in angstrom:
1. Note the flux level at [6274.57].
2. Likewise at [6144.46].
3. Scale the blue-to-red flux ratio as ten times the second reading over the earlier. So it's 10.3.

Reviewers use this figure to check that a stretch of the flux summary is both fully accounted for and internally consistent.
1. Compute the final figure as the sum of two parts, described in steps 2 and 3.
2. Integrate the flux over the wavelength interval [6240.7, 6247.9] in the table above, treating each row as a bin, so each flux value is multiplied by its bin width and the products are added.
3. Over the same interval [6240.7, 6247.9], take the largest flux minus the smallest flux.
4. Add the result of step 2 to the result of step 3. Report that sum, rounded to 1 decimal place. 40.0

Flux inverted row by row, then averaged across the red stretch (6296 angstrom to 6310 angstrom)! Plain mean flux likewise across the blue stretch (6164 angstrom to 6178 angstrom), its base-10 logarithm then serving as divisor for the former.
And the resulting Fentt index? 0.244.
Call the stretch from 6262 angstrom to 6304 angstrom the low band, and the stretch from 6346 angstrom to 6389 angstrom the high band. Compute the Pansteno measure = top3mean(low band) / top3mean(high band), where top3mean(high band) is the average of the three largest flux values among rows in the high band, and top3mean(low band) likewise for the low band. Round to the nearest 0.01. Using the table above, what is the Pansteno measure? 1.01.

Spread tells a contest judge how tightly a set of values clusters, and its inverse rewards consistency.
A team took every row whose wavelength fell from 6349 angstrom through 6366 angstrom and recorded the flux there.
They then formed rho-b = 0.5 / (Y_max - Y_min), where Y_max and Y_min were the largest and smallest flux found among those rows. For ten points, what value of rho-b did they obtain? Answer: 4.5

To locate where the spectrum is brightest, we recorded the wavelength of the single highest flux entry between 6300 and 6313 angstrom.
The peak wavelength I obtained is 6309.34 angstrom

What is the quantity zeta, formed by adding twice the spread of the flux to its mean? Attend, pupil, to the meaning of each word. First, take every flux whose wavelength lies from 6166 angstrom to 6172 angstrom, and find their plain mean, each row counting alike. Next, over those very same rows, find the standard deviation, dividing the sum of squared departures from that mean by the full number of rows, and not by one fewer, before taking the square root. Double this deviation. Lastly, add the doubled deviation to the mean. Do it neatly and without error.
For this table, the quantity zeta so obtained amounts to 5.62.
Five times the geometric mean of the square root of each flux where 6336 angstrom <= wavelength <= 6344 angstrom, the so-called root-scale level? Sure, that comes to 11.7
